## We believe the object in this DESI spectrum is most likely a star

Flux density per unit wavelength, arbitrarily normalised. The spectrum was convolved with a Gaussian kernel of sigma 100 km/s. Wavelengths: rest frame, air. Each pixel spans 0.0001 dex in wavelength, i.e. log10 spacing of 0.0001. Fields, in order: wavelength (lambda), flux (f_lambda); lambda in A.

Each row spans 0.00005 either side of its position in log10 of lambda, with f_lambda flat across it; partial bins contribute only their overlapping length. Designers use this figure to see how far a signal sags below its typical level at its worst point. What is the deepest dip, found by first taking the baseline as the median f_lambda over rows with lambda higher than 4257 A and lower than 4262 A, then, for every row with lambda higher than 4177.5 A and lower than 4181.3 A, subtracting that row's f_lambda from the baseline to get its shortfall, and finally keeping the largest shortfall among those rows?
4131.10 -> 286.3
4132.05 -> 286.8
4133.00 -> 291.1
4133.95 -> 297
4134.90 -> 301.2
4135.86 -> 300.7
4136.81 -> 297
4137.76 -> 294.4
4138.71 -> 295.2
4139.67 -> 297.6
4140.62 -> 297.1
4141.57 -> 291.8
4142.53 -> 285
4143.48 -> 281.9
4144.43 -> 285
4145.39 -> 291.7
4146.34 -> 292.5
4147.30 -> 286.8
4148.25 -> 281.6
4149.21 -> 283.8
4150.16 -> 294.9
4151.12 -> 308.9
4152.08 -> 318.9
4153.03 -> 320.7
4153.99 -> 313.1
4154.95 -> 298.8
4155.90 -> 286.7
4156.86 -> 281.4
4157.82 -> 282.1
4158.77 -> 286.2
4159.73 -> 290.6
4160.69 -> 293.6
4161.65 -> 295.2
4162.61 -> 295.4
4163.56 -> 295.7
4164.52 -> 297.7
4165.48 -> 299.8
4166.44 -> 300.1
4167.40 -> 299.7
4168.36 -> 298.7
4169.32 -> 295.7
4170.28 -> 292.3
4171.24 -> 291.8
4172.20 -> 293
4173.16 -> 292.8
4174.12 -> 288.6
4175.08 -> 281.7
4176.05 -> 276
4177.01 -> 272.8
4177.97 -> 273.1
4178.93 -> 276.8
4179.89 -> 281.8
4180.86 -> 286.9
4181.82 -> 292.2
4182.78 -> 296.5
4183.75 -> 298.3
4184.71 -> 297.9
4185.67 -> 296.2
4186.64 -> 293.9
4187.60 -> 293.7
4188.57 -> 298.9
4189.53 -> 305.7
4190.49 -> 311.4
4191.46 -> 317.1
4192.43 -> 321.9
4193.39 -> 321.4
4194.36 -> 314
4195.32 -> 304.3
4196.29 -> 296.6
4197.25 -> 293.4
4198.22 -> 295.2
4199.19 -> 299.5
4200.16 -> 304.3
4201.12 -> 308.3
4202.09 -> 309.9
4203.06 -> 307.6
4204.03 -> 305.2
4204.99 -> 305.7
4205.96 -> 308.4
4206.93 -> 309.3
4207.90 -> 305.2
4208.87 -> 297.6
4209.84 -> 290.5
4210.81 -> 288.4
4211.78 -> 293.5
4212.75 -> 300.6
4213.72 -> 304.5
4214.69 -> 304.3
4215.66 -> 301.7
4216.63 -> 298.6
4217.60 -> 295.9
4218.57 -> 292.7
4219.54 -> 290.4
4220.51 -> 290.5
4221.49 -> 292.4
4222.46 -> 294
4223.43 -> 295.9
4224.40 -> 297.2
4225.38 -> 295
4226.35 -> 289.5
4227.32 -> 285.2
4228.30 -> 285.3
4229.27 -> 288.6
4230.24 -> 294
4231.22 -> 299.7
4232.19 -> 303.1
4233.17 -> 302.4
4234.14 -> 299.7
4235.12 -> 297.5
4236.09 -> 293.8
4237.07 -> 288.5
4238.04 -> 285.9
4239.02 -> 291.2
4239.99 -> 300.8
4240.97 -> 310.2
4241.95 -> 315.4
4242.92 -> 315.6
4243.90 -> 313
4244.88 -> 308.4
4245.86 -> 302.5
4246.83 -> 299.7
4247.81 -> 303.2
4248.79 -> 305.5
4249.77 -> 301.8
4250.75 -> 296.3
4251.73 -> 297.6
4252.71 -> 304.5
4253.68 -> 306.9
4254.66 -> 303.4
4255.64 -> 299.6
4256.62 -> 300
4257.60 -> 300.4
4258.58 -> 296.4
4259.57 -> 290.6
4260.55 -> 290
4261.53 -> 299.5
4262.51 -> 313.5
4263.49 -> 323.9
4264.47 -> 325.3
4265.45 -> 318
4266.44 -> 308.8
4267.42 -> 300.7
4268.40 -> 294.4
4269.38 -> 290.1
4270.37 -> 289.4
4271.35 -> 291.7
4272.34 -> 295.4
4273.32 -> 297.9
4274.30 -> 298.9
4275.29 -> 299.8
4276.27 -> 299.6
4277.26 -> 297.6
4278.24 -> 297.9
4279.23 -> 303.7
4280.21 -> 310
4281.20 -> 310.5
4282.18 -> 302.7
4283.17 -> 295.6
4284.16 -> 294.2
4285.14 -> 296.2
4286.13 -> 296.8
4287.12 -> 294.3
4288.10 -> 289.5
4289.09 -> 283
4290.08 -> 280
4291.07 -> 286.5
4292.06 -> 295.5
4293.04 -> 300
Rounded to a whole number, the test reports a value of 23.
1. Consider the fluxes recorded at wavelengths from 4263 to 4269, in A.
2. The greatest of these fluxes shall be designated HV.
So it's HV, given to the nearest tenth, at 325.3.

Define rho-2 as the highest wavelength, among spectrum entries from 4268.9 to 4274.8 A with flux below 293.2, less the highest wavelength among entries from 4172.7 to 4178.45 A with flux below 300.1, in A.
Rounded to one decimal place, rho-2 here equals 93.4 A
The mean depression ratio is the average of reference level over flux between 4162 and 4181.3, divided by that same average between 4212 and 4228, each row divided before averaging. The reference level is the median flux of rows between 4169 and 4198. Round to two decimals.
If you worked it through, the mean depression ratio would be 1.02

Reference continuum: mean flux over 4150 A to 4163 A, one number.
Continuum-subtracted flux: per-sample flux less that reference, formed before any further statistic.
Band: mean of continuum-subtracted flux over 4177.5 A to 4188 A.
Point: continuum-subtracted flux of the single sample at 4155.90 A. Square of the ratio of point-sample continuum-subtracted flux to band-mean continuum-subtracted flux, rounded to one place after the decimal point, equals 1.9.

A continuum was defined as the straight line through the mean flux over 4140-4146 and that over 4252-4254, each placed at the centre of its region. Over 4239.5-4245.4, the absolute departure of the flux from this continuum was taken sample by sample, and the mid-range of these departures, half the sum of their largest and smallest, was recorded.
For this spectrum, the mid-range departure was 7.2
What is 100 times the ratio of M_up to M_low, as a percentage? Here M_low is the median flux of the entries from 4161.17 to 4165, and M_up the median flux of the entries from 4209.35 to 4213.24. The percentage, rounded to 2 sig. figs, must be 99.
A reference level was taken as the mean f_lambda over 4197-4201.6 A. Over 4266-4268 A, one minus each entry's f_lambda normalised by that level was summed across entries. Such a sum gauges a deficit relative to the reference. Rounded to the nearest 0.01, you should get -0.03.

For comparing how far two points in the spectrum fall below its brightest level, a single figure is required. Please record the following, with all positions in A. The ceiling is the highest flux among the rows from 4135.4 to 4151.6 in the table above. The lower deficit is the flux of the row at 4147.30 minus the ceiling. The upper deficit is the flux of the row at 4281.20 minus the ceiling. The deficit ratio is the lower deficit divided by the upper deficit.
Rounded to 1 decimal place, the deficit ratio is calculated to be -13.8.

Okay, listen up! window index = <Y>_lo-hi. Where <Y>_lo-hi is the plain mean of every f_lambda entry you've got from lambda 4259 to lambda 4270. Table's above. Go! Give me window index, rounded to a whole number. 305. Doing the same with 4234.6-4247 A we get 302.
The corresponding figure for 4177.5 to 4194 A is 298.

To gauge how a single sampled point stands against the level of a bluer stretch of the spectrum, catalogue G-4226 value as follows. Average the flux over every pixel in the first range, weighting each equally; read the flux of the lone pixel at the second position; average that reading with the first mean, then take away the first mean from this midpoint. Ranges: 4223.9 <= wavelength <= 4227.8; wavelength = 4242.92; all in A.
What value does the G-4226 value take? 11.9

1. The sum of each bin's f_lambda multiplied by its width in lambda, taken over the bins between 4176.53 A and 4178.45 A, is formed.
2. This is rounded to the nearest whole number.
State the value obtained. 525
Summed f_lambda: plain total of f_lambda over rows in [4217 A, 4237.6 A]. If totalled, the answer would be 6171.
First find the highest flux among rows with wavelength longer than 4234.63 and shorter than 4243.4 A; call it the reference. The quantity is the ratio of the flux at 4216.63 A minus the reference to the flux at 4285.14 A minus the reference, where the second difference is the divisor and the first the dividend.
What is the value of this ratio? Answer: 0.9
